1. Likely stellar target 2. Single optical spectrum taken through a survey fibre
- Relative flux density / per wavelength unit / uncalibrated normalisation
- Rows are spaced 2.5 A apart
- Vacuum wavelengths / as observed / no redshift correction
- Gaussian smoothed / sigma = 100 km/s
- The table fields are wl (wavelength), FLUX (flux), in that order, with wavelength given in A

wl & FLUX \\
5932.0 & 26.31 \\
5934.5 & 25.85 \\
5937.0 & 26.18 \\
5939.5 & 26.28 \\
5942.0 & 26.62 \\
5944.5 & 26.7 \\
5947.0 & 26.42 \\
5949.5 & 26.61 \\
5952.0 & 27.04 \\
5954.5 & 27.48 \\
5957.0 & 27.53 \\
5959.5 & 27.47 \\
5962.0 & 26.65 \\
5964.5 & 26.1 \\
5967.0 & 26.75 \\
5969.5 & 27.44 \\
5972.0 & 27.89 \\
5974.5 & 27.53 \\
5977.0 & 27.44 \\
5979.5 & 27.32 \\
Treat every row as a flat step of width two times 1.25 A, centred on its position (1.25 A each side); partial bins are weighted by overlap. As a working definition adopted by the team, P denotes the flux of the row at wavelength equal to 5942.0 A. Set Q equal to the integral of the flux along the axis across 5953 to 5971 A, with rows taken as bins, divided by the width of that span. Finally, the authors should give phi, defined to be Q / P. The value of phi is 1.02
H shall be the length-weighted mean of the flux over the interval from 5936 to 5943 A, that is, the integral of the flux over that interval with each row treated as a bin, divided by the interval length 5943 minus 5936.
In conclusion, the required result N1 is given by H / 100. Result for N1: 0.264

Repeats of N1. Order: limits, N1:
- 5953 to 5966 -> 0.270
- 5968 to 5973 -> 0.276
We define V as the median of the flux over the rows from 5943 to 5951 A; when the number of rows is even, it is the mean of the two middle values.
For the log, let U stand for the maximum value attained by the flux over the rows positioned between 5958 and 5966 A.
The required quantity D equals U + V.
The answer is 54.1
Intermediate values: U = 27.47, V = 26.6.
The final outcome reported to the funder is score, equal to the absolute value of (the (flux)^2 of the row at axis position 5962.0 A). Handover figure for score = 710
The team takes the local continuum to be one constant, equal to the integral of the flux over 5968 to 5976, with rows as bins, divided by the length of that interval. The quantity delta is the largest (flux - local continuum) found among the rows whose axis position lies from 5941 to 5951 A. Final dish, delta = -0.89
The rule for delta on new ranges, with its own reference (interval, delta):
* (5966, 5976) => 0.30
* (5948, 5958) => -0.06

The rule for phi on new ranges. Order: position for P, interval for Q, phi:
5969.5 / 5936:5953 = 0.97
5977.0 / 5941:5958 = 0.98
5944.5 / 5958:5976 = 1.02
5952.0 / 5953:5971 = 1.00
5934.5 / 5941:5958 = 1.04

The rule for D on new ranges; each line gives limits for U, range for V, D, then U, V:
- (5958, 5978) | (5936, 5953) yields 54.5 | 27.89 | 26.6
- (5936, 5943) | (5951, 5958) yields 54.1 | 26.62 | 27.5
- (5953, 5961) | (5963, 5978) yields 55.0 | 27.53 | 27.4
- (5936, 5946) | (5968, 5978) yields 54.2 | 26.7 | 27.5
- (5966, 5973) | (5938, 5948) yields 54.4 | 27.89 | 26.5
